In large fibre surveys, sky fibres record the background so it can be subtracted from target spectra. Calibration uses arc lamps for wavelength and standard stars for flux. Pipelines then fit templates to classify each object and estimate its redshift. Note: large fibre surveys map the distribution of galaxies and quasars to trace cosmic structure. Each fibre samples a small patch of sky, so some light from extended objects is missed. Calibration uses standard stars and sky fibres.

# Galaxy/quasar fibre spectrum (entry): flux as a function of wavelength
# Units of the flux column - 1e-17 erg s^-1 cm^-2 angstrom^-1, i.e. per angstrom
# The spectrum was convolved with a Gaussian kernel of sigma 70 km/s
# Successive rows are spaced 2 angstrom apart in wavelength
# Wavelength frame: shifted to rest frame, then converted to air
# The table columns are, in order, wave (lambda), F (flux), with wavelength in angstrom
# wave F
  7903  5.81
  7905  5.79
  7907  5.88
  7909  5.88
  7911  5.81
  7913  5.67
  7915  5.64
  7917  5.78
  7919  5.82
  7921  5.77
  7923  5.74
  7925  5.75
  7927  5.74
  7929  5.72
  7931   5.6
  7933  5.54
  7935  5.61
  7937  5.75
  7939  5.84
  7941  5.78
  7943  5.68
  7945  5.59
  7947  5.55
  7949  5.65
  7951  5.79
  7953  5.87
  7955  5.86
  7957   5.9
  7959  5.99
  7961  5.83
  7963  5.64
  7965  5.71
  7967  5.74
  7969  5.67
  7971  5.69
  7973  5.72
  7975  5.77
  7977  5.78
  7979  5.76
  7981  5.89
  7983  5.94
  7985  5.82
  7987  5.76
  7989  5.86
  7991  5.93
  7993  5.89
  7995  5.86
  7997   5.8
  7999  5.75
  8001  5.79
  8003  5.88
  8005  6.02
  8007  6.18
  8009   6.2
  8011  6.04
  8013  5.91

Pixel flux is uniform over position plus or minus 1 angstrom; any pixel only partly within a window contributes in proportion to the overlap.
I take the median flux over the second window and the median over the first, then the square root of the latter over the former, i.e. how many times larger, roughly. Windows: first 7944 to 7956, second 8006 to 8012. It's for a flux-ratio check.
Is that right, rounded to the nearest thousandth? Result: 0.962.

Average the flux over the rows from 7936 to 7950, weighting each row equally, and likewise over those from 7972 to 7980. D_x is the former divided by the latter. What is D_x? 0.99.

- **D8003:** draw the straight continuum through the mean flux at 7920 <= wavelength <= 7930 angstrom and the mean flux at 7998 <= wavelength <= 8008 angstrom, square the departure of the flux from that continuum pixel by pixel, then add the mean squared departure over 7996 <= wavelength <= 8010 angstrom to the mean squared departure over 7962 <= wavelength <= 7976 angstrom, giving 0.049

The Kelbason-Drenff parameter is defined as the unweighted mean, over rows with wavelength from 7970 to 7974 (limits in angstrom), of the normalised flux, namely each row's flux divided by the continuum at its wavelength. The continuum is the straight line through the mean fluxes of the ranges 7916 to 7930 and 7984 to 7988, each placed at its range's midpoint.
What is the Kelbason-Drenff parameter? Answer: 0.986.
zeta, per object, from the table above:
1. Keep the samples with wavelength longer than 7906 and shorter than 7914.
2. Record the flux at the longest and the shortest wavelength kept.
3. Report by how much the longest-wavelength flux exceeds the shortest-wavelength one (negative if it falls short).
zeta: -0.210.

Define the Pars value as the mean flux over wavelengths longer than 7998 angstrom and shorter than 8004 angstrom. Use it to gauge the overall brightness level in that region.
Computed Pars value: 5.81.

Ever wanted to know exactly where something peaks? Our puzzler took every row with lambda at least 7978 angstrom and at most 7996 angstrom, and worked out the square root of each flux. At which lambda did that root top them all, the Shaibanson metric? 7983 angstrom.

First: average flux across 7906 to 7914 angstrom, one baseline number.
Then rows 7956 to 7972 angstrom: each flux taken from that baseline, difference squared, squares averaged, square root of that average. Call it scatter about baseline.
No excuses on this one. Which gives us 0.12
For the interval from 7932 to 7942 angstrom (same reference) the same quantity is 0.15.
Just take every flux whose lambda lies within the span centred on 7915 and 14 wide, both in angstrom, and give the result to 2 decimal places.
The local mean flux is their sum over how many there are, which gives 5.77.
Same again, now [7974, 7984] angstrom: 5.83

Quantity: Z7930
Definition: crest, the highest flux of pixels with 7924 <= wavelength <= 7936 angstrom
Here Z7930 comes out 5.75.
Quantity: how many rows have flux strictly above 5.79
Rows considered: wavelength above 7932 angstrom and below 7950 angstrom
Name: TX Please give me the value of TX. 1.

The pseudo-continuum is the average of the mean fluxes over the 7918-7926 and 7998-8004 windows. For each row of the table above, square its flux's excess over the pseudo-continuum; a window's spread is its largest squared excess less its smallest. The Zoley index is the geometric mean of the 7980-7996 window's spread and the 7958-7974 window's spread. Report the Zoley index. 0.0294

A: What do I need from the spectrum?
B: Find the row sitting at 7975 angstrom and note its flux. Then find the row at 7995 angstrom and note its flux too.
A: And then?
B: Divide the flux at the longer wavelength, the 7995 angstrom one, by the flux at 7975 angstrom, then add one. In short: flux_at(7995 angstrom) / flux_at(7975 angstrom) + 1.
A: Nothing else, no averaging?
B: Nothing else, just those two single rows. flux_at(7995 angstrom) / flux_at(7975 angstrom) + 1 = 2.02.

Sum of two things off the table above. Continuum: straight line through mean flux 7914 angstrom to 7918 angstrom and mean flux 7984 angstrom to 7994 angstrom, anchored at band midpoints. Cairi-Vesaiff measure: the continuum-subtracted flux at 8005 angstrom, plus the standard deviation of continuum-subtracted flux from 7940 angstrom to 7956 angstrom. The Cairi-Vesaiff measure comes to 0.25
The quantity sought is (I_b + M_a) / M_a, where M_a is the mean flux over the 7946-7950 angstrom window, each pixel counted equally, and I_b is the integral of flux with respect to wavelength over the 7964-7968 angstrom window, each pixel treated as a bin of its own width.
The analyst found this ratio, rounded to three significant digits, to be 5.09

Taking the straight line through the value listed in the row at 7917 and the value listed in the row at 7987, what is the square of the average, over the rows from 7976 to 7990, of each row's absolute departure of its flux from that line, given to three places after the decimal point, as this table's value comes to 0.005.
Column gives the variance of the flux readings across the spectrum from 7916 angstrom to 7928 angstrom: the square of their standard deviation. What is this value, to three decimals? 0.001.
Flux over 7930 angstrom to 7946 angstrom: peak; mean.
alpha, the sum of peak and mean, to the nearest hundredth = 11.51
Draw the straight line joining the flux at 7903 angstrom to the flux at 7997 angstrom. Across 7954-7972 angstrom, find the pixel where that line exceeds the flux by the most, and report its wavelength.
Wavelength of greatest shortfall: 7963 angstrom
